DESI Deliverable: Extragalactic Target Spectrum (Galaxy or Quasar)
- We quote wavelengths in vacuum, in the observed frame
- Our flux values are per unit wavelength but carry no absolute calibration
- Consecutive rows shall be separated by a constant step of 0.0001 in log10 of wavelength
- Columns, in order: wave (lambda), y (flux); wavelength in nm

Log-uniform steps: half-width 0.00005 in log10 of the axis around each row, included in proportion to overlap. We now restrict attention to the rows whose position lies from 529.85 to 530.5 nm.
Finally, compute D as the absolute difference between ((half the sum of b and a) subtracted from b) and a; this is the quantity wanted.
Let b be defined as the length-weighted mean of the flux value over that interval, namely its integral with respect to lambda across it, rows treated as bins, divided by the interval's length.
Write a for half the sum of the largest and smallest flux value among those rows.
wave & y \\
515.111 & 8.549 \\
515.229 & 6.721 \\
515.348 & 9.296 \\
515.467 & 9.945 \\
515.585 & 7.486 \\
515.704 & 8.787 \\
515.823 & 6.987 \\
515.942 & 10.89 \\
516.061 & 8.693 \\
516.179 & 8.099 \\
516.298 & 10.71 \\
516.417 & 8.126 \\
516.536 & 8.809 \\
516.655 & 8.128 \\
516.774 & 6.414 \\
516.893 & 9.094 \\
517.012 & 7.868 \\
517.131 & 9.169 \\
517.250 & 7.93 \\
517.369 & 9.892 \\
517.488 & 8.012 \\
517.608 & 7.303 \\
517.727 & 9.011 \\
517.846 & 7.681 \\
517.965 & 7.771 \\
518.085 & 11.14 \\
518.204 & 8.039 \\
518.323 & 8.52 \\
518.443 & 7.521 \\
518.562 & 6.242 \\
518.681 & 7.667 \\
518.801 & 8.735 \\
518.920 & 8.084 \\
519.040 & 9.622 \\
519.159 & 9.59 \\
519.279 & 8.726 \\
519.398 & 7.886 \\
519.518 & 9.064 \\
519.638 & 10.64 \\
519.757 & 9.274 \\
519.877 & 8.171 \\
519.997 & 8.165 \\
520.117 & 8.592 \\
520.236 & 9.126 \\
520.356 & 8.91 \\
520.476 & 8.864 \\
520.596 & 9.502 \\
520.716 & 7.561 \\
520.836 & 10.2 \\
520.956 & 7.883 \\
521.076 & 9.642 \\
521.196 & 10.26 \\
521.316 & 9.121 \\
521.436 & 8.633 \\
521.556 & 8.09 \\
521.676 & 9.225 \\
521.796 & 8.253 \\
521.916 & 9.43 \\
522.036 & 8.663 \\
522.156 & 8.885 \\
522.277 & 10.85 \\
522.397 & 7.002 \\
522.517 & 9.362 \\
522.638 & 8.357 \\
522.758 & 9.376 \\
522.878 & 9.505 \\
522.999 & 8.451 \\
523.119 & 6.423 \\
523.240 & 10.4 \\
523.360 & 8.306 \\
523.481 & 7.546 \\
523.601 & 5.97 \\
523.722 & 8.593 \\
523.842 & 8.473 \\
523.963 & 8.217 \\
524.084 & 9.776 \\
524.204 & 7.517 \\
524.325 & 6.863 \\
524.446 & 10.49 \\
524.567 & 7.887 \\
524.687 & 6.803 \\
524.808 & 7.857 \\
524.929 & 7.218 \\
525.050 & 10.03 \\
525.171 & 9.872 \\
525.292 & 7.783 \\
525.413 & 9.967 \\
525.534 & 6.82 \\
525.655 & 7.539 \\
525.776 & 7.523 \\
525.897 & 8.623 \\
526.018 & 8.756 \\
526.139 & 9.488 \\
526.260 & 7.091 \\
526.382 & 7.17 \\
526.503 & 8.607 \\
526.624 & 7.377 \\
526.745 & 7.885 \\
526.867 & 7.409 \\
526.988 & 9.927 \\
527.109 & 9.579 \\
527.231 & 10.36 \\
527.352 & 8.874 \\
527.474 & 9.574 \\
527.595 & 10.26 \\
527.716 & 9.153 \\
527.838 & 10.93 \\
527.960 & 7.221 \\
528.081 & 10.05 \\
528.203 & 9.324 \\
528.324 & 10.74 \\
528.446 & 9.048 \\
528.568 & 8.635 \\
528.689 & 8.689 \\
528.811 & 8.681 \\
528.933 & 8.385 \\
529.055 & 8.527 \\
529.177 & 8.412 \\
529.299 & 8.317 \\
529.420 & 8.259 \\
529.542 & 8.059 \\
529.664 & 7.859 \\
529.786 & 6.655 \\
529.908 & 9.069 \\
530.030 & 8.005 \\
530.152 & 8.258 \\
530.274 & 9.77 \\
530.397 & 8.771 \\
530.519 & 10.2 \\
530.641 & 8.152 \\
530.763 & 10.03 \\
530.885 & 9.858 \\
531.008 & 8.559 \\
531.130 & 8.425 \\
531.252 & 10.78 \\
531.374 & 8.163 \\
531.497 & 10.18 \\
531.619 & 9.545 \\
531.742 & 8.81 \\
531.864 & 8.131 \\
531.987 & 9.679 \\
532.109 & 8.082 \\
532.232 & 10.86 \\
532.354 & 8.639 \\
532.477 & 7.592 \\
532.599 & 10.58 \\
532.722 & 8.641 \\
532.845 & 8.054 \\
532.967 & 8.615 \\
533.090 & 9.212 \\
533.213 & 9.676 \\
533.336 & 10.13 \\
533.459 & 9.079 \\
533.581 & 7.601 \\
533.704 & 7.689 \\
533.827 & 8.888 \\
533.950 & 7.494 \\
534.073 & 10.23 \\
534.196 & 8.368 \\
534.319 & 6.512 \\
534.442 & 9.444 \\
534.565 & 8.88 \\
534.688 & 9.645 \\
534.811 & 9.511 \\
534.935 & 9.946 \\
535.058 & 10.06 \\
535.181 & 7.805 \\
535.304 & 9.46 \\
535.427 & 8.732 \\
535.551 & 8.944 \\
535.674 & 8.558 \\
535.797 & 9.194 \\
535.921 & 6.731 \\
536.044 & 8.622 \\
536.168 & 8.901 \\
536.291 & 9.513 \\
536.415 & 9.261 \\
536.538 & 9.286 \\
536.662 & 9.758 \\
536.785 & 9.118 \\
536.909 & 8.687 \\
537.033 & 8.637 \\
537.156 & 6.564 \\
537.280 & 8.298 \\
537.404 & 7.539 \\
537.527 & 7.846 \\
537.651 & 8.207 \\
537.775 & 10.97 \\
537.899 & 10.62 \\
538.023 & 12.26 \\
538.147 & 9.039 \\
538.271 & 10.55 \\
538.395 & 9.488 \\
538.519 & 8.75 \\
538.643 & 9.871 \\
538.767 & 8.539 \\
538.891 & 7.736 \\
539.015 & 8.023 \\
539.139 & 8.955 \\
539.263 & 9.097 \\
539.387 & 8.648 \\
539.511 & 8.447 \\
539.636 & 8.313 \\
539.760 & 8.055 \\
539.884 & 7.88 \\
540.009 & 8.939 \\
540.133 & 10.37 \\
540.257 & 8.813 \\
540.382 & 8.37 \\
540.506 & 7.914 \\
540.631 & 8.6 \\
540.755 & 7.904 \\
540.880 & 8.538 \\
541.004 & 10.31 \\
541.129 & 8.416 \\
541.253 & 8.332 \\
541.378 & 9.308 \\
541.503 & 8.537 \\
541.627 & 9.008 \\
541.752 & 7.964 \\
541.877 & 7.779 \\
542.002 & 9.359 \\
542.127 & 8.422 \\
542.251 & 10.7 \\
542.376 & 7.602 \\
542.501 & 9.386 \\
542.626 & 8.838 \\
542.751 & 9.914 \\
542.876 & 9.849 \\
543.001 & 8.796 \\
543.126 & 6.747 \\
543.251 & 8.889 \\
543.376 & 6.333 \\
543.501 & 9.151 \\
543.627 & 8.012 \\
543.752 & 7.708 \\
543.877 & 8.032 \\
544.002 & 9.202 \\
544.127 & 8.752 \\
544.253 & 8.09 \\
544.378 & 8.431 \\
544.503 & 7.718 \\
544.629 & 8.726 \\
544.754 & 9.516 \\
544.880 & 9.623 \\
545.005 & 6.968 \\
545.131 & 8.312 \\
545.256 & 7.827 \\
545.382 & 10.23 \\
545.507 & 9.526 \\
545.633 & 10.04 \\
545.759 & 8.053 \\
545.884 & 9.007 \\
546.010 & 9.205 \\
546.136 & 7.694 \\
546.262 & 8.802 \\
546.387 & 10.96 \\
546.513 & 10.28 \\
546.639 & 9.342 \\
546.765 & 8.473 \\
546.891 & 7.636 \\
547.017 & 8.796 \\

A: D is 8.9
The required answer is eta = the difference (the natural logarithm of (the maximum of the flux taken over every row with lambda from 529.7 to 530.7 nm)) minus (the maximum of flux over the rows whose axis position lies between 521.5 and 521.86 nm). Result -6.9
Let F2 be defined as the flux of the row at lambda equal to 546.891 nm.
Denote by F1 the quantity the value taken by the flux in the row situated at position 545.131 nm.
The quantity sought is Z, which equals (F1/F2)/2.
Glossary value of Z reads 0.54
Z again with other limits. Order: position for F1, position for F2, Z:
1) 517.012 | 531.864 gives 0.48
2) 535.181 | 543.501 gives 0.43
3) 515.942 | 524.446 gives 0.52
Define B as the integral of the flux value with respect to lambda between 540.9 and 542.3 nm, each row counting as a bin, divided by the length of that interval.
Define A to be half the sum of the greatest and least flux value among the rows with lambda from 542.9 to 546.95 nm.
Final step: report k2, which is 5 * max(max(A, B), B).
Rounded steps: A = 8.6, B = 8.9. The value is 44.5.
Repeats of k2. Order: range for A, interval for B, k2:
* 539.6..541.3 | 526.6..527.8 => 45.6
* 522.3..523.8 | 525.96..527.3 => 42.6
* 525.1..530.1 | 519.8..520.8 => 44.0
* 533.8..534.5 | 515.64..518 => 42.4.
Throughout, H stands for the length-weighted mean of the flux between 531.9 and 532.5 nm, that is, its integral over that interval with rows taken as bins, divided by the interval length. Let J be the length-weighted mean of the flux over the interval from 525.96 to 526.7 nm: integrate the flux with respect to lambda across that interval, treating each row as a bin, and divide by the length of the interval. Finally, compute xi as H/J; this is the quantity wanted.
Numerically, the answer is 1.12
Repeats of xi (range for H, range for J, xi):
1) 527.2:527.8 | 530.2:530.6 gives 1.02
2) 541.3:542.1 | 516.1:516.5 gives 0.96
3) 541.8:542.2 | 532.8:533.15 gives 0.99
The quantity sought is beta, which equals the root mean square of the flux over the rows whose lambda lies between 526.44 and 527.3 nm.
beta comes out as 8.81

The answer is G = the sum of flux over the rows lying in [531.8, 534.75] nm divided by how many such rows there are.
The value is 8.82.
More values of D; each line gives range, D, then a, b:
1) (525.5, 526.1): 7.7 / 7.8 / 8.0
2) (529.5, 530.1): 7.8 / 7.9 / 7.9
